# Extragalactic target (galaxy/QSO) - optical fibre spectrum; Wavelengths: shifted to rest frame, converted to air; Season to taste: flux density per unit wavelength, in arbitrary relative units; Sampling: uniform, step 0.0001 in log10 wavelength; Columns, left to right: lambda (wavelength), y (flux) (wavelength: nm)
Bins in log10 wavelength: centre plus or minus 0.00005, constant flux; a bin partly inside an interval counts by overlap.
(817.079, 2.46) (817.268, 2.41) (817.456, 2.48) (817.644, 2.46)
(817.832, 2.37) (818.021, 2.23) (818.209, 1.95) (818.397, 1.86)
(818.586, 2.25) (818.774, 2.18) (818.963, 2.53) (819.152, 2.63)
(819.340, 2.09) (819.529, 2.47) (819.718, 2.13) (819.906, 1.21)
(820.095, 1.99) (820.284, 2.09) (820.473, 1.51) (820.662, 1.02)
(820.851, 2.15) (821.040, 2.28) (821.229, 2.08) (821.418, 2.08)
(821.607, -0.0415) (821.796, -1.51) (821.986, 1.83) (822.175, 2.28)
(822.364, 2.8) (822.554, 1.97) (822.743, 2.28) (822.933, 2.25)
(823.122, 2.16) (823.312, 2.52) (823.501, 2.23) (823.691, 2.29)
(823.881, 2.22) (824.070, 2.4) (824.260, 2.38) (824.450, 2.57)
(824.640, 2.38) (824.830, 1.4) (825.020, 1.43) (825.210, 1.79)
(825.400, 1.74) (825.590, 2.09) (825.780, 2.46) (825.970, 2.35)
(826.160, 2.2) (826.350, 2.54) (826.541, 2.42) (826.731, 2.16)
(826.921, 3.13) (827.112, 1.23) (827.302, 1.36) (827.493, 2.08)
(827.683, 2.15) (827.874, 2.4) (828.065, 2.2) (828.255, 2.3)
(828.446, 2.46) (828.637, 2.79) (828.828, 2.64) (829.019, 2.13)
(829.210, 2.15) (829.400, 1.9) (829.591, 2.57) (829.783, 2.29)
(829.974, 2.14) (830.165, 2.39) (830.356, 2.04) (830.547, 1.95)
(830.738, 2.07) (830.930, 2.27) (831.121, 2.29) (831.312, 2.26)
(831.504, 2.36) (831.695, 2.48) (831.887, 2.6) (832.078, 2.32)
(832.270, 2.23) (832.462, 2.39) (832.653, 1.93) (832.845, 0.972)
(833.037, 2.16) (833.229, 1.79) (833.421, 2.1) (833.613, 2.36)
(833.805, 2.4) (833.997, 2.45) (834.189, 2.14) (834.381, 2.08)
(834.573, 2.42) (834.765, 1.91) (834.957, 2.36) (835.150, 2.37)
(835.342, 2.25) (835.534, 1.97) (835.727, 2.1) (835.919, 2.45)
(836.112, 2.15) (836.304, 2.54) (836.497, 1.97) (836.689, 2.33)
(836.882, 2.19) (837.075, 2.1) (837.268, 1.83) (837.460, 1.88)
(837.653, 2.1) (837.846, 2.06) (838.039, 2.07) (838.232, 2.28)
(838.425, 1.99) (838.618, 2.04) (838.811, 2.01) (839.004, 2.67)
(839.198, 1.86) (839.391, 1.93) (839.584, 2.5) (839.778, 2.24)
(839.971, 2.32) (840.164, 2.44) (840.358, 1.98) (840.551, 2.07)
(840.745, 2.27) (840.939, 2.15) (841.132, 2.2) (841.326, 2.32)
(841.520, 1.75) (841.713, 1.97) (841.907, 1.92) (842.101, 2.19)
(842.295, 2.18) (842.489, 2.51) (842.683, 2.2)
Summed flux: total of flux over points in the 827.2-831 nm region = 44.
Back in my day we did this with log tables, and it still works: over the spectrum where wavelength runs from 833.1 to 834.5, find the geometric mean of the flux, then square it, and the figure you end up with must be 4.74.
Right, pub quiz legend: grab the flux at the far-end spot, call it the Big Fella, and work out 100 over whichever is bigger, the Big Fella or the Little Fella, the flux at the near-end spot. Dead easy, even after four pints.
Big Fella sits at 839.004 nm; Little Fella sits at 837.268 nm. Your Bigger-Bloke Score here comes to 37.5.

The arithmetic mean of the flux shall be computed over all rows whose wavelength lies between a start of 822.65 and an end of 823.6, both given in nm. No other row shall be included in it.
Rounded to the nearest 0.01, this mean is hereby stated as 2.29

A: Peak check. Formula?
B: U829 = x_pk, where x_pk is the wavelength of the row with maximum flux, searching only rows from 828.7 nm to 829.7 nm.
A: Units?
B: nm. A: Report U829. 828.828 nm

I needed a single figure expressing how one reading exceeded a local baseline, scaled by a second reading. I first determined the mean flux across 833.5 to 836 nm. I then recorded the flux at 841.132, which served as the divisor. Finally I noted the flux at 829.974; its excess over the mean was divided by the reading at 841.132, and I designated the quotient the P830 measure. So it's -0.050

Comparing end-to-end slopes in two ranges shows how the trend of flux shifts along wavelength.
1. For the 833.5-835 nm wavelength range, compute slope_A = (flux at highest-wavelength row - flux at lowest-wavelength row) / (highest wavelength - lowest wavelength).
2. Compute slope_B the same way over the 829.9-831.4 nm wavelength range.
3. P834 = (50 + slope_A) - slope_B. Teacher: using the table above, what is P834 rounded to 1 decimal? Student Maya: 49.9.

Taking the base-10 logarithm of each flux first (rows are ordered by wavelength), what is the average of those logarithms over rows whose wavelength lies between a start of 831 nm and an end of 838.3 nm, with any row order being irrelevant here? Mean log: 0.333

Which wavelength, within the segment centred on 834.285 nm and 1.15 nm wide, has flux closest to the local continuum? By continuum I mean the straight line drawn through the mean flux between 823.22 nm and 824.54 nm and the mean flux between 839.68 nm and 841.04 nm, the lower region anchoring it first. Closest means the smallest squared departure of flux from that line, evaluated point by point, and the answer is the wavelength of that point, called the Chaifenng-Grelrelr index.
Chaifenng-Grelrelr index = 833.805 nm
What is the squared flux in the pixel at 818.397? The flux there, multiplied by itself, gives 3.5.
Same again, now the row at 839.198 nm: 3.5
